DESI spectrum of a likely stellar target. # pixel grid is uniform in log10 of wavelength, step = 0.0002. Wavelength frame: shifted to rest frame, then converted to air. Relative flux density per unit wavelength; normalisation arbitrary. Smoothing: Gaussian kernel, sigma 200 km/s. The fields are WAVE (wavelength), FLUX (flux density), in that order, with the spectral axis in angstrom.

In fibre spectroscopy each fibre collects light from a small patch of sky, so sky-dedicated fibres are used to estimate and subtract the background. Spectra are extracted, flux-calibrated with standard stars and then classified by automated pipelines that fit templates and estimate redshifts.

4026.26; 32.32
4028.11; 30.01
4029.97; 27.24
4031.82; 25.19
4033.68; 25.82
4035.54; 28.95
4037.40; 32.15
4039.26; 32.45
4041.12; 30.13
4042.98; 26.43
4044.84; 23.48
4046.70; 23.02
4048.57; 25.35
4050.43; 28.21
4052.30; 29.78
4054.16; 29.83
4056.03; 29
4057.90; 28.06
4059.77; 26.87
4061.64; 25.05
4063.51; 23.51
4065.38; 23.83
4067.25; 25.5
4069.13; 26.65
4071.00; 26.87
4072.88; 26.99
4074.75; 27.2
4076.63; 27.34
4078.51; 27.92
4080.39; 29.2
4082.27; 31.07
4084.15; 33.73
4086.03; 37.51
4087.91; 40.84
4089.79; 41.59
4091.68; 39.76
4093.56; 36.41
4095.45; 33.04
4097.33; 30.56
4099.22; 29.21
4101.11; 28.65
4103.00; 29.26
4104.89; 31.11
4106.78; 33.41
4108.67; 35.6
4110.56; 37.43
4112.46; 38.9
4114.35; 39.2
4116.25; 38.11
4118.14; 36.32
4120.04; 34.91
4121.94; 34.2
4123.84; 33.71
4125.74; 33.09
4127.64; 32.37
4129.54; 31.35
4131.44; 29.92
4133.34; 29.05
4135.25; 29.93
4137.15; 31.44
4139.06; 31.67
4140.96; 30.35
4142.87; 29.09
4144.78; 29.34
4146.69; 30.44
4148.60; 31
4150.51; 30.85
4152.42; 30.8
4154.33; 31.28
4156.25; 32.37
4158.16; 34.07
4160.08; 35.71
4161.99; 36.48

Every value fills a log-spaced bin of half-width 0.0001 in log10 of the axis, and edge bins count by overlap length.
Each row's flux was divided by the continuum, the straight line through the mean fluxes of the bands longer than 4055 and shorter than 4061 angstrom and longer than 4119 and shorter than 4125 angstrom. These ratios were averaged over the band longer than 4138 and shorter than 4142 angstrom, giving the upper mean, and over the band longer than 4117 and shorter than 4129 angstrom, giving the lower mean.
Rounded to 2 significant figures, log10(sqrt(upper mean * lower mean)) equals -0.034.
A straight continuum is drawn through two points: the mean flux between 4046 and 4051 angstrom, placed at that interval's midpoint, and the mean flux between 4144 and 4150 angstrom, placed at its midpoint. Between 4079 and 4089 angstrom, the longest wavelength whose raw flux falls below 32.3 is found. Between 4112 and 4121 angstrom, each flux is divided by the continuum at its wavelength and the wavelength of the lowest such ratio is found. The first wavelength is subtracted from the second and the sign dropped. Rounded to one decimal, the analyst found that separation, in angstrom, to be 37.8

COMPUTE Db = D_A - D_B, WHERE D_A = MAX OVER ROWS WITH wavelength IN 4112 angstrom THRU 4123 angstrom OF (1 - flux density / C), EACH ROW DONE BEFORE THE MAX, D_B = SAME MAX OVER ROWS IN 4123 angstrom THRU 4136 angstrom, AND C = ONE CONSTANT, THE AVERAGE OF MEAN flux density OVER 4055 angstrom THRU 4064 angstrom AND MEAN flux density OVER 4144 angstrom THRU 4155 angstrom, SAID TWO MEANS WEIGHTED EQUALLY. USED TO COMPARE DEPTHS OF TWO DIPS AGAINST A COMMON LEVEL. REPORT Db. -0.180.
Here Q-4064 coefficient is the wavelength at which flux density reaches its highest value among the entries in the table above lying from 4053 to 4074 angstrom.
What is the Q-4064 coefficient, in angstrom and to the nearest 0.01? 4054.16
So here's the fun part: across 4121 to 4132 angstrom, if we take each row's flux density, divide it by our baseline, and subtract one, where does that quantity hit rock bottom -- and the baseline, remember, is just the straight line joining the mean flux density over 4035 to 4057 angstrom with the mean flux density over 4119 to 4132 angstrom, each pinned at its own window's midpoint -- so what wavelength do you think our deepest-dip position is 4131.44 angstrom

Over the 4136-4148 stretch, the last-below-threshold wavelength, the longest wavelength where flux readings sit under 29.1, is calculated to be 4142.87 angstrom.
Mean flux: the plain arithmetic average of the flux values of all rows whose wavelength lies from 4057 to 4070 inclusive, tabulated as 25.6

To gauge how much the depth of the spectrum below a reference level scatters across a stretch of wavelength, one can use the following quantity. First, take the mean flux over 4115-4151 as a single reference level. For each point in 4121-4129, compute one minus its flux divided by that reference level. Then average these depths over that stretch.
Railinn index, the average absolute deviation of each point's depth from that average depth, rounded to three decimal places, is 0.019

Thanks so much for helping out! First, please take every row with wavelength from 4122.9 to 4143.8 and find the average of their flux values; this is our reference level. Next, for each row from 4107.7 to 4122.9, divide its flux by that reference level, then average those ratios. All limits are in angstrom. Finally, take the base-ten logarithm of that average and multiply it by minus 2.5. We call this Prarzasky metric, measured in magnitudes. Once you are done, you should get -0.18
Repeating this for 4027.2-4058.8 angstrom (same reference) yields 0.12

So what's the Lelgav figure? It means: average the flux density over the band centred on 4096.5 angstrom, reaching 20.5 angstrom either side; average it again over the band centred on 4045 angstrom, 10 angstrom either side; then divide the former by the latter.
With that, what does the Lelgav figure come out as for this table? 1.21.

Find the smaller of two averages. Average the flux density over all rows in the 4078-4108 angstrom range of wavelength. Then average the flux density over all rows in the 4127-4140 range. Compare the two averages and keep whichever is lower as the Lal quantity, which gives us 30.8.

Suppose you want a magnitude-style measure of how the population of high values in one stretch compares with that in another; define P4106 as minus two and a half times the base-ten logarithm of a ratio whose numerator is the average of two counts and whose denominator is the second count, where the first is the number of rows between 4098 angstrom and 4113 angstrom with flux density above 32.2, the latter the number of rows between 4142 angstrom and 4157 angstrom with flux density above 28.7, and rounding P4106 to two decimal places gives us 0.31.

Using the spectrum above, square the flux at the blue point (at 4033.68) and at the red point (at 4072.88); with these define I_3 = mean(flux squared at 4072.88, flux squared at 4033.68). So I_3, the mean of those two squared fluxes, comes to 698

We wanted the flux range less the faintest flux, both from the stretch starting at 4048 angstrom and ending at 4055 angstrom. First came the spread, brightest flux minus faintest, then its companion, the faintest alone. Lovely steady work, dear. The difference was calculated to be -20.9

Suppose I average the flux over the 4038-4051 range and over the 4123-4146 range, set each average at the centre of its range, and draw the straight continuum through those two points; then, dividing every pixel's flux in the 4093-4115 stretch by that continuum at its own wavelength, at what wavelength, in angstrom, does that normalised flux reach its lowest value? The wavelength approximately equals 4101.11 angstrom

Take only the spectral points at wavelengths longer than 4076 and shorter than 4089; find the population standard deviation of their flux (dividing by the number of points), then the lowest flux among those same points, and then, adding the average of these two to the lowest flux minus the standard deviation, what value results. 38.6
